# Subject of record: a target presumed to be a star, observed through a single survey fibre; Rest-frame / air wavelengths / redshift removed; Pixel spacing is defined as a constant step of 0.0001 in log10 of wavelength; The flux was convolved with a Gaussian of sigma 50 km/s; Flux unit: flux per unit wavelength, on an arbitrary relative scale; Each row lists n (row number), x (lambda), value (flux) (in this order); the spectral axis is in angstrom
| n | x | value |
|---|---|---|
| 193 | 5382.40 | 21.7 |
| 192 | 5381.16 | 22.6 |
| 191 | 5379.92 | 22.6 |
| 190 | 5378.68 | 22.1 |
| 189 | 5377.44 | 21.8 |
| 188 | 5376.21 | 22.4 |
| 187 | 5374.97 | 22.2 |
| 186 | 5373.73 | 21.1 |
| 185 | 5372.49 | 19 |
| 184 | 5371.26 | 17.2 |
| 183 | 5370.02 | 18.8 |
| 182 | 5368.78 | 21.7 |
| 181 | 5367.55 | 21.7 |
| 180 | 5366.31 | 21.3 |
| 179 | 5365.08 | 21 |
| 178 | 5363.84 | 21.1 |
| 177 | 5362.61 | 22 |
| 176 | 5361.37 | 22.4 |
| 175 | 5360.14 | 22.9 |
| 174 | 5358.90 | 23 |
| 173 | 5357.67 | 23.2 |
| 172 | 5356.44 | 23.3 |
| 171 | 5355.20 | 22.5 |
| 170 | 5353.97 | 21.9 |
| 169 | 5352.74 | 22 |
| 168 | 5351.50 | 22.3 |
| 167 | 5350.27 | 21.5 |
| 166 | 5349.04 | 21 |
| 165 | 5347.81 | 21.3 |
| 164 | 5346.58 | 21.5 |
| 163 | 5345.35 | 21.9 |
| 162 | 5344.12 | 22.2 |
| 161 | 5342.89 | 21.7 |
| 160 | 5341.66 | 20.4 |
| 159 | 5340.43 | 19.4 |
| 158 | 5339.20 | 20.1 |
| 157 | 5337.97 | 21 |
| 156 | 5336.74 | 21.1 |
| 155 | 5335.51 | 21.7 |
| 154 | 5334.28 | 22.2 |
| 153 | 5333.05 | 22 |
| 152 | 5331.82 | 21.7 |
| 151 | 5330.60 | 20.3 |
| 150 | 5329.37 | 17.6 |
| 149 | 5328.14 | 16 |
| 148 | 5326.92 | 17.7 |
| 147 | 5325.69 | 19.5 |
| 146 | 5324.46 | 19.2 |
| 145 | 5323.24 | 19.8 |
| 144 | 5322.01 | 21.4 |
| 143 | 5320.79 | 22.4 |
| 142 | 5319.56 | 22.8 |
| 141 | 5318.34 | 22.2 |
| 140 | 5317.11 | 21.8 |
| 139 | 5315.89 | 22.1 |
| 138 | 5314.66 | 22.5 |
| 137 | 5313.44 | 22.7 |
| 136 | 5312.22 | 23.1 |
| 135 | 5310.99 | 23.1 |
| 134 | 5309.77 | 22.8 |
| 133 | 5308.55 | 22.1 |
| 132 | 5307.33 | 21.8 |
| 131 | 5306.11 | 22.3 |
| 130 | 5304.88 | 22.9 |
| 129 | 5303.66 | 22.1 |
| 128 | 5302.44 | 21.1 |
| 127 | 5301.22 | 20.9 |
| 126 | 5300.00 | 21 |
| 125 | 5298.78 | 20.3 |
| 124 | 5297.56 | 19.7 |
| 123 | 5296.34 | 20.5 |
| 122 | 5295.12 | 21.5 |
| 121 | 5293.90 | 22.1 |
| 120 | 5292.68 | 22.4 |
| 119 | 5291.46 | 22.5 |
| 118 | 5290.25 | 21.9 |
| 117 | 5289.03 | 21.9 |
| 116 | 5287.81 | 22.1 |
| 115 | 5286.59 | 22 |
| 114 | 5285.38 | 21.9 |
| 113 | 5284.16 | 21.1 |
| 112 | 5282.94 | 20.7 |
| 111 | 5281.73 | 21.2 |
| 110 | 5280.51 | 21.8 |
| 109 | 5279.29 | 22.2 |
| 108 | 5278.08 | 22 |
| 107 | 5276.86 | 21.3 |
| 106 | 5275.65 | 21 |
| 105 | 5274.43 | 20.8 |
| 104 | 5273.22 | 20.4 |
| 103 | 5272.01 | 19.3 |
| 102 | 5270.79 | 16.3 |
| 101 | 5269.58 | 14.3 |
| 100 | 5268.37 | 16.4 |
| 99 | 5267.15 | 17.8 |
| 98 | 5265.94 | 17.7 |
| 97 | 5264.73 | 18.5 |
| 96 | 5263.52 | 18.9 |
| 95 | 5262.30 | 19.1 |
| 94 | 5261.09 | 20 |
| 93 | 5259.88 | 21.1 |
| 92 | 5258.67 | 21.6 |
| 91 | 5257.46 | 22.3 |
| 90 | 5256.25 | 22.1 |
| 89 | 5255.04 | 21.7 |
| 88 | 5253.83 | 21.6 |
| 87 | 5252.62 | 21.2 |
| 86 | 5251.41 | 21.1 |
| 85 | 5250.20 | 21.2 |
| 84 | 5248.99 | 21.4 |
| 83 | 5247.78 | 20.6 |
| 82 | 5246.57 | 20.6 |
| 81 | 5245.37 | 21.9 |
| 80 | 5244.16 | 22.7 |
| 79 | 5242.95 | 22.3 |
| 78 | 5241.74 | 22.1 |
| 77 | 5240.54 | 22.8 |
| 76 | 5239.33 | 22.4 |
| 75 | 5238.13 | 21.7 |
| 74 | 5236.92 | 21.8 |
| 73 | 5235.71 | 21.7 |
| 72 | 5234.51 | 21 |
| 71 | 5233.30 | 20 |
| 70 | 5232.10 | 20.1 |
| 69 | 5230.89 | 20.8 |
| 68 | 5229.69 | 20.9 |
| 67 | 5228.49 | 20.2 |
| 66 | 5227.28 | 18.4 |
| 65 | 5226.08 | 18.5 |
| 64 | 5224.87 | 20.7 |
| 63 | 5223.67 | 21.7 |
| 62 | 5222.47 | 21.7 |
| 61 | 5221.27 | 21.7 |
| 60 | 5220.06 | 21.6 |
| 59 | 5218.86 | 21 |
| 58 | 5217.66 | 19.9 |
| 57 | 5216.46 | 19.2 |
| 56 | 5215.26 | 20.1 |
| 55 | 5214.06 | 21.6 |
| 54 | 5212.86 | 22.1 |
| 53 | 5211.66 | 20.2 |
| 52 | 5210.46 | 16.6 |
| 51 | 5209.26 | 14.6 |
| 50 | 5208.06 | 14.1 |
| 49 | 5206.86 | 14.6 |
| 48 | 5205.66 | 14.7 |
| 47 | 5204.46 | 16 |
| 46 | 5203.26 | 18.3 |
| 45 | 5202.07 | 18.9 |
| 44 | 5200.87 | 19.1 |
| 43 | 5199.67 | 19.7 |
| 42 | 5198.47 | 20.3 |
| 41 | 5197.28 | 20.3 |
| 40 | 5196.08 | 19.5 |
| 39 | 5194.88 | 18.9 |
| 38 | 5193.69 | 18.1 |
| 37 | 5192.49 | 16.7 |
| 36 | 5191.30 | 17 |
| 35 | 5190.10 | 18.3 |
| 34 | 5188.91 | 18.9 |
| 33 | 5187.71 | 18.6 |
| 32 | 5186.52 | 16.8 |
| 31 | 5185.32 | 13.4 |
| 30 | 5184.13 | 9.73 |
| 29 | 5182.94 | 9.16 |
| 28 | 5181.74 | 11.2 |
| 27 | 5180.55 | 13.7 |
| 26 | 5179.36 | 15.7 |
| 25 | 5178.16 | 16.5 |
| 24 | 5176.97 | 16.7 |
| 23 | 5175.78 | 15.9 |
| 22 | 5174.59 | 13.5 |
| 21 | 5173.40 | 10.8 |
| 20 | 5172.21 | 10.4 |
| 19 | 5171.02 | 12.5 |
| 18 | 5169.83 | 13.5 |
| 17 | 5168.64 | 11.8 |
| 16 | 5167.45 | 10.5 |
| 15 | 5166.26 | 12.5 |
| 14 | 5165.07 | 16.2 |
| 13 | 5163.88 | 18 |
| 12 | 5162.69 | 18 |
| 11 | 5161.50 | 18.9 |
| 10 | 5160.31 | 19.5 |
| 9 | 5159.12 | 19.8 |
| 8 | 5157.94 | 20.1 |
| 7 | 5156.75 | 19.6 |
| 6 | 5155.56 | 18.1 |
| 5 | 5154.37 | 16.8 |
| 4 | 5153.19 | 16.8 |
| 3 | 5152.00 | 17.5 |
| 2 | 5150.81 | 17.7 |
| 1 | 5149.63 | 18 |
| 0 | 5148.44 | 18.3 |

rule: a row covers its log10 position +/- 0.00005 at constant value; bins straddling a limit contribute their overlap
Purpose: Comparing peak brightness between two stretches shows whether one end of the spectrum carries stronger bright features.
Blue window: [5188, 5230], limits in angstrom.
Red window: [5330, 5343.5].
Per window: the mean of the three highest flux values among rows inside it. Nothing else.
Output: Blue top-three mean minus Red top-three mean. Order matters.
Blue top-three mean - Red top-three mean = -0.1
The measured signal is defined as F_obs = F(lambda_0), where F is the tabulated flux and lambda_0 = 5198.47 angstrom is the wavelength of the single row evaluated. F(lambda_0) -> 20.3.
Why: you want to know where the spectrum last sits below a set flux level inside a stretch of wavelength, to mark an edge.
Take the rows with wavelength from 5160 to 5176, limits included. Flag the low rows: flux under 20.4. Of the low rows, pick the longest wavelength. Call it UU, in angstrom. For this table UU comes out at 5175.78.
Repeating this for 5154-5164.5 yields 5163.88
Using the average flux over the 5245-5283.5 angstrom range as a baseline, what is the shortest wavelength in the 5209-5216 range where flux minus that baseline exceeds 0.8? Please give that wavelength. 5212.86 angstrom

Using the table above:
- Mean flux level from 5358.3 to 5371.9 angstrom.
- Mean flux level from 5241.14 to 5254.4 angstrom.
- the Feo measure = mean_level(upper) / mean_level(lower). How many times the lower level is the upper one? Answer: 0.98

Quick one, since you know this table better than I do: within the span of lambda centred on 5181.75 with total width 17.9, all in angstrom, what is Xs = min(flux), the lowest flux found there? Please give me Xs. 9.16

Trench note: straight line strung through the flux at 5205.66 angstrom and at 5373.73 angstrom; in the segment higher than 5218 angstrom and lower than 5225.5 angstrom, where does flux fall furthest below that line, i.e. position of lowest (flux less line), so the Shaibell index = 5224.87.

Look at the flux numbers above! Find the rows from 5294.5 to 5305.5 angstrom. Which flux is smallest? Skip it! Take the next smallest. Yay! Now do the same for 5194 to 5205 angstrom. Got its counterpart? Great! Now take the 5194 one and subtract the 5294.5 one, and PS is -2.0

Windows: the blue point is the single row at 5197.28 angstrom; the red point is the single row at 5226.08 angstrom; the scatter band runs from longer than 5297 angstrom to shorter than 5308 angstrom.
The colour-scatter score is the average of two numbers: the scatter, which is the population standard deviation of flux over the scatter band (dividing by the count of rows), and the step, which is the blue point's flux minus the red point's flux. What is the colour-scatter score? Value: 1.4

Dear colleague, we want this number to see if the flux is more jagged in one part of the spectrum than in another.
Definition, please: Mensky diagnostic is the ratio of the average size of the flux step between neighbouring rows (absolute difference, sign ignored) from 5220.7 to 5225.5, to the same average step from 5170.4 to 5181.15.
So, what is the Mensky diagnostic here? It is 0.23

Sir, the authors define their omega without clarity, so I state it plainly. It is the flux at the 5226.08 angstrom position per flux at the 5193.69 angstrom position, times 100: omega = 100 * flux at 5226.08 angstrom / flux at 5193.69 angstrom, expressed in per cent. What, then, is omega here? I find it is 102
